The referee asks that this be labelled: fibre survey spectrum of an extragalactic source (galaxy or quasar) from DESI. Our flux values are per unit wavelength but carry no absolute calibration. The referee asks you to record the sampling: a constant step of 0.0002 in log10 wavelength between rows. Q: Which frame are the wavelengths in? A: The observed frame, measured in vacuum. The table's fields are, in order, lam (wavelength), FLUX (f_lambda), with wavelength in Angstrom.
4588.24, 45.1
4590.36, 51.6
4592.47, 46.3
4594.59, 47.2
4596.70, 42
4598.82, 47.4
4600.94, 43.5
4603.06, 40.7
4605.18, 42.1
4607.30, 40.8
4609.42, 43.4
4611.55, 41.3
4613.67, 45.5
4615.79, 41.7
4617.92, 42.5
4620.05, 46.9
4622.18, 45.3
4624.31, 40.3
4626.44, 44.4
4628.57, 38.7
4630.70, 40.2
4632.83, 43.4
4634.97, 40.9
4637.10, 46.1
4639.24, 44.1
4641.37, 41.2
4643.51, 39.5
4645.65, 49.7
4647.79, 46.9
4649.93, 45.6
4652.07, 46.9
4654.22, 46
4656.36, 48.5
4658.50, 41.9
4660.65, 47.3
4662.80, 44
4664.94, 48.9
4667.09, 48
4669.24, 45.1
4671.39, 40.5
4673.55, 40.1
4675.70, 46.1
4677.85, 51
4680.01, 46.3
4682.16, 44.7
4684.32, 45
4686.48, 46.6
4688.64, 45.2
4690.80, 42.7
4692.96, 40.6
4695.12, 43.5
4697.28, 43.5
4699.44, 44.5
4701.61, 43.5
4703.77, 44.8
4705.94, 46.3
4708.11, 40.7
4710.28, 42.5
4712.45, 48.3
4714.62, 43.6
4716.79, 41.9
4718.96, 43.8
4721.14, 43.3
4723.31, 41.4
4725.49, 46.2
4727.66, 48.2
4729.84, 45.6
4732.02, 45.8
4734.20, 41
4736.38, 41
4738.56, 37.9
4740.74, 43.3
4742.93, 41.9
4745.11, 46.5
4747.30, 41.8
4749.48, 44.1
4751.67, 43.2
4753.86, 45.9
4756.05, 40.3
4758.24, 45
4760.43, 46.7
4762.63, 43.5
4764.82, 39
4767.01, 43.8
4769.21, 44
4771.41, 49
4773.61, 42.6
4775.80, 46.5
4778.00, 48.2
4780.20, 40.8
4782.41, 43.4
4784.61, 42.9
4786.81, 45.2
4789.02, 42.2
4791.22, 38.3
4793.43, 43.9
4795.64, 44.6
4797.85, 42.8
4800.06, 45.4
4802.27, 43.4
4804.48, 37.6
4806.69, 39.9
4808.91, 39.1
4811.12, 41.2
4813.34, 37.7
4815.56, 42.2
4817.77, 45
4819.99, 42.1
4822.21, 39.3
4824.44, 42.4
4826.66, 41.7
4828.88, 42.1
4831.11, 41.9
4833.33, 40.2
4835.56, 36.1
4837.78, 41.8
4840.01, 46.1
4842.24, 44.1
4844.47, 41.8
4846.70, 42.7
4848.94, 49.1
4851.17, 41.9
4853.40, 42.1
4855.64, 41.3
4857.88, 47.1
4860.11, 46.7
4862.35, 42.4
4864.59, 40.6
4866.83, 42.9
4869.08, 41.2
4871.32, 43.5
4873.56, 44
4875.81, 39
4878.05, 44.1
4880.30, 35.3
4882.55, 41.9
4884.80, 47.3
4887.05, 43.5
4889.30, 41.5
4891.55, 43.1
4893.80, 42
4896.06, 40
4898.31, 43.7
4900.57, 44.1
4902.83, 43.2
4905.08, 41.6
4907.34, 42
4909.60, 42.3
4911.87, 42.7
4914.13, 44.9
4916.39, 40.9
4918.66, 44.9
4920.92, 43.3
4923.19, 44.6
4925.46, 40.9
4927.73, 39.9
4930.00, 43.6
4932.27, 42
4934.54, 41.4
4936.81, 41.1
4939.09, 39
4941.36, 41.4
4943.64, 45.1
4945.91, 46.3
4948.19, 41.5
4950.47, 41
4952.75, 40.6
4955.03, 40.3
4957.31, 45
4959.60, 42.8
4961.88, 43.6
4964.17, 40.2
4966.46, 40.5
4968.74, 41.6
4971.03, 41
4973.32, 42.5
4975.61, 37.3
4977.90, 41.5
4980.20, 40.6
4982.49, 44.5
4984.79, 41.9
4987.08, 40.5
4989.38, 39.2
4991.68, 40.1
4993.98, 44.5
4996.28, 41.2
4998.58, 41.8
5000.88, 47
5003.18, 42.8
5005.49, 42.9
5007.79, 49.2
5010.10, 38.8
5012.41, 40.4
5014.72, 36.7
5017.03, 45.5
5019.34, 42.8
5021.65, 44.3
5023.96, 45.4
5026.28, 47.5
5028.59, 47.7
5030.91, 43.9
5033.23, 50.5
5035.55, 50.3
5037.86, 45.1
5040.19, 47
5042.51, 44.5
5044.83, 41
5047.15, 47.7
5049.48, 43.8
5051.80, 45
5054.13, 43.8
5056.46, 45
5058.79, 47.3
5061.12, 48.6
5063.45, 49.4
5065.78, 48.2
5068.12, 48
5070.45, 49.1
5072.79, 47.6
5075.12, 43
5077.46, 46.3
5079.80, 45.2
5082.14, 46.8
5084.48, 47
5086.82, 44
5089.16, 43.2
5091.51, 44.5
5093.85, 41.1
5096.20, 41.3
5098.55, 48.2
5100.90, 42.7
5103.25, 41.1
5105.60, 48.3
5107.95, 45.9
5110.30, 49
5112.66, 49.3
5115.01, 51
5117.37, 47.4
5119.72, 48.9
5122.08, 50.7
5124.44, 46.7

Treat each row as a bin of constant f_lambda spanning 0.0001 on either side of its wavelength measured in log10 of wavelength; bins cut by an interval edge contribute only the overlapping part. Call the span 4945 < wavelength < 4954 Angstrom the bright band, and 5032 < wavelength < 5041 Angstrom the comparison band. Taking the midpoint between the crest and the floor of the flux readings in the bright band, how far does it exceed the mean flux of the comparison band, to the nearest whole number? -5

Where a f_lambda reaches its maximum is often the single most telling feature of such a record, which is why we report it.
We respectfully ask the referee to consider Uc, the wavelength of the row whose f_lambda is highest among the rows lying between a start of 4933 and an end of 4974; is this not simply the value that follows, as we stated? 4945.91 Angstrom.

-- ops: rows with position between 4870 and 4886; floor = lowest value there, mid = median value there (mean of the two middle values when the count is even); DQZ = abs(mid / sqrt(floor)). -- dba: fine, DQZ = 7.32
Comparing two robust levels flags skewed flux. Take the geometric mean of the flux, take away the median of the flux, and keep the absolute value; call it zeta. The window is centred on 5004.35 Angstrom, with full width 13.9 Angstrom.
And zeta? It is 0.77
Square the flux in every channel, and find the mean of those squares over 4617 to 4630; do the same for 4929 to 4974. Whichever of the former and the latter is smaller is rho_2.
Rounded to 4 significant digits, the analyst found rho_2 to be 1769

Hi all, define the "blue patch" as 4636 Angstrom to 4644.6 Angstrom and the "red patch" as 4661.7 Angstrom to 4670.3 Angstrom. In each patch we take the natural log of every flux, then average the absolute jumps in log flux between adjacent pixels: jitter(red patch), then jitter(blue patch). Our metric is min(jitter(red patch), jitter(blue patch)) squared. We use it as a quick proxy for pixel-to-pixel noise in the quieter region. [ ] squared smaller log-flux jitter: 0.0027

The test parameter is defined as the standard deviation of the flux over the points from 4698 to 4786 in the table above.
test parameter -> 2.6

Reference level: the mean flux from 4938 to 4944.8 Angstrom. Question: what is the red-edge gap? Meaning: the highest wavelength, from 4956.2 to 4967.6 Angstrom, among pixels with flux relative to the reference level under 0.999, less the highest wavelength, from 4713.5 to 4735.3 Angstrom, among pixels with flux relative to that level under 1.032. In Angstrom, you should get 232.3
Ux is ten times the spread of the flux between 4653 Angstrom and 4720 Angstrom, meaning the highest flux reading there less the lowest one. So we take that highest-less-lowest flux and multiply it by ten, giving 109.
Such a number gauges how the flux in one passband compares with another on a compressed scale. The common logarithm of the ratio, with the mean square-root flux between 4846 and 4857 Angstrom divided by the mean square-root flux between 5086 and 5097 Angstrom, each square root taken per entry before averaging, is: 0.003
